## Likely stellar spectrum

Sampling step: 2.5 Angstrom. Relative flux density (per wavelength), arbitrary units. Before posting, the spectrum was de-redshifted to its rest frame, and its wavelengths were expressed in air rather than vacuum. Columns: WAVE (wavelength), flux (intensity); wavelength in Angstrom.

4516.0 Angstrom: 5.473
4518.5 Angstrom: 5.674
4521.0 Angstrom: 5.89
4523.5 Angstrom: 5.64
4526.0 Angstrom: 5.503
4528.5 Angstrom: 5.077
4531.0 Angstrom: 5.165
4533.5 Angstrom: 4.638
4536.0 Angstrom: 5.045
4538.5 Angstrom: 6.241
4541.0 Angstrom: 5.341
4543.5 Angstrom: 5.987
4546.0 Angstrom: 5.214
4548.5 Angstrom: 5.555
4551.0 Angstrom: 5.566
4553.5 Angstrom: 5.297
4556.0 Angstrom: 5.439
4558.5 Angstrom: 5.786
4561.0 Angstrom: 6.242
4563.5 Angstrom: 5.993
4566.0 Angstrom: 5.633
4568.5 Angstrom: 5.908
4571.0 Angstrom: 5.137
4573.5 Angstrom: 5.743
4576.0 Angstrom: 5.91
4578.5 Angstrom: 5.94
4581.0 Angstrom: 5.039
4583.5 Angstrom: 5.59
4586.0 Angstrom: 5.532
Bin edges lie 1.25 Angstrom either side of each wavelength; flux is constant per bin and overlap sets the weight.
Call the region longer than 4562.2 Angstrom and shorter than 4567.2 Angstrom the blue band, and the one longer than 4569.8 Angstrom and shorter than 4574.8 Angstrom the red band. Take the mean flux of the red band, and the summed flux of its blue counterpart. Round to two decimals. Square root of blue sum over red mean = 1.46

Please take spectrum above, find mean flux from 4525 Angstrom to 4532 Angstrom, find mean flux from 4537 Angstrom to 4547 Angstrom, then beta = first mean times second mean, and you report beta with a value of 30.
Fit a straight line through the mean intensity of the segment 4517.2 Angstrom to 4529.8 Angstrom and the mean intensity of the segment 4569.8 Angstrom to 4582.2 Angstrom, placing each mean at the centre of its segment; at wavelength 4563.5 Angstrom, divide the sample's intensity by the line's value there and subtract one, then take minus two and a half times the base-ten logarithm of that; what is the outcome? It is 2.8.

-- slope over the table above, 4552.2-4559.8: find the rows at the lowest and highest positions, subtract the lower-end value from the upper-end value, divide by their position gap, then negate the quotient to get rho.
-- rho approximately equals -0.10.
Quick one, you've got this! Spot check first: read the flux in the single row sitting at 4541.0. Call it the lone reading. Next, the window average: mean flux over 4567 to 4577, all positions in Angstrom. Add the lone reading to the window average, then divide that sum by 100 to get 0.110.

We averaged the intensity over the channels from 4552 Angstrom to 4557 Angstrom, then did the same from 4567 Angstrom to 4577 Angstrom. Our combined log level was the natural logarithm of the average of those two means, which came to 1.709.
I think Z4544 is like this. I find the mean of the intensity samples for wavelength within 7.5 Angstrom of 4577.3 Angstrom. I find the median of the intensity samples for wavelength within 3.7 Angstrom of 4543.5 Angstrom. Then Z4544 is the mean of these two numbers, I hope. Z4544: 5.45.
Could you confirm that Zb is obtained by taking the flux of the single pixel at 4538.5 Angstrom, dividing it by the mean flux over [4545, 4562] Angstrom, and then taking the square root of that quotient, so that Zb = 1.057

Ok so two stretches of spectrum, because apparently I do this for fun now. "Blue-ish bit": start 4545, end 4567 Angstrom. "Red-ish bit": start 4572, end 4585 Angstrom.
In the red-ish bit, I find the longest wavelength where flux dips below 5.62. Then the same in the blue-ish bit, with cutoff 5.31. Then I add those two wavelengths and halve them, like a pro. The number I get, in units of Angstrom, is 4568.5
